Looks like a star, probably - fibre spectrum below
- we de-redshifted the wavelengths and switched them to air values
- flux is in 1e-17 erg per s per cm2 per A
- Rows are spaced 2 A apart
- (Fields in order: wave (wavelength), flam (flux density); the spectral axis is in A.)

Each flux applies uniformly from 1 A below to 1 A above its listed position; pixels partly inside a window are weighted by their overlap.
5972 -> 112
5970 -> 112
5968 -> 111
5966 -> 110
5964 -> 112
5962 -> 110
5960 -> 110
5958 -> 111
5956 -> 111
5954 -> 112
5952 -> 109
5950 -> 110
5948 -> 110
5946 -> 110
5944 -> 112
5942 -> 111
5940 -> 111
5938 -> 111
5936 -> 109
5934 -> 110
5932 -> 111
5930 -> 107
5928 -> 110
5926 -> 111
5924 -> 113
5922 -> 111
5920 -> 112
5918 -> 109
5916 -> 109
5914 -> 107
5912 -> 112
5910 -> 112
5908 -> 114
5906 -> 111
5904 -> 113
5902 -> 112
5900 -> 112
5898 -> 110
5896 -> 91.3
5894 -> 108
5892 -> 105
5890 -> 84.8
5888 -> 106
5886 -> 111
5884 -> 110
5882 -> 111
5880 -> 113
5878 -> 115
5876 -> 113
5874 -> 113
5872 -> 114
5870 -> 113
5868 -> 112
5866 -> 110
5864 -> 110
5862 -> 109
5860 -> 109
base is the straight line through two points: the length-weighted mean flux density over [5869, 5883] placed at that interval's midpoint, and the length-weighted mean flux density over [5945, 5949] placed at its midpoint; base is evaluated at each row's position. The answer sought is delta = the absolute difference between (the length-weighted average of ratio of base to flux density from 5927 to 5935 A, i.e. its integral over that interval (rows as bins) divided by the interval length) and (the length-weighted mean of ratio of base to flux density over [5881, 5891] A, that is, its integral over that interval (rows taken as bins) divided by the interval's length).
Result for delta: 0.078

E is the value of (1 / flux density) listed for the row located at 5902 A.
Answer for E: 0.0089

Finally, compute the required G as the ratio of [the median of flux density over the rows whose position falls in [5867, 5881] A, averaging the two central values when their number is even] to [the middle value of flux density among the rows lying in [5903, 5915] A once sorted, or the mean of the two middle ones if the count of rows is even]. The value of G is 1.01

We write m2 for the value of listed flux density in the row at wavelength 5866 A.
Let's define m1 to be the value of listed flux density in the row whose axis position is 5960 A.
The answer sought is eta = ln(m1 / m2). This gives 0.000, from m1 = 110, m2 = 110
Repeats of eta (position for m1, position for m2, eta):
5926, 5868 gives -0.009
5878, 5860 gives 0.054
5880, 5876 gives 0.000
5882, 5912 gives -0.009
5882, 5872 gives -0.027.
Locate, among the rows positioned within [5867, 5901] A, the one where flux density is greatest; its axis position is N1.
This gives 5878 A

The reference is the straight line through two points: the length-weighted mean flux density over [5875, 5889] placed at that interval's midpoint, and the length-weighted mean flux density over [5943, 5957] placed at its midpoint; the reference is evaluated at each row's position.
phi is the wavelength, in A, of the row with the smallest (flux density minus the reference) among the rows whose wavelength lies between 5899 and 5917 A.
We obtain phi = 5914 A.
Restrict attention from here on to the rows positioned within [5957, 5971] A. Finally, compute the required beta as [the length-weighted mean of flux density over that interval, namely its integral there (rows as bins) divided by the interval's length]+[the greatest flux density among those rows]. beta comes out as 223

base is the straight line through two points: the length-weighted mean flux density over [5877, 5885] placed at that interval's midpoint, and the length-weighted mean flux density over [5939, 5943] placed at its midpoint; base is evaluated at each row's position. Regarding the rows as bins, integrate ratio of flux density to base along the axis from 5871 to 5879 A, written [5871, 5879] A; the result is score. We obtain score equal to 8.10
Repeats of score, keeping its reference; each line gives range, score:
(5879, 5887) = 7.93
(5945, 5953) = 7.92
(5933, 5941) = 7.94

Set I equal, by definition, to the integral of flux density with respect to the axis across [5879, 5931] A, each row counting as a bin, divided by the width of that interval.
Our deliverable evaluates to 109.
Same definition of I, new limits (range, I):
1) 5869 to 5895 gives 109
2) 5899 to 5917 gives 111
